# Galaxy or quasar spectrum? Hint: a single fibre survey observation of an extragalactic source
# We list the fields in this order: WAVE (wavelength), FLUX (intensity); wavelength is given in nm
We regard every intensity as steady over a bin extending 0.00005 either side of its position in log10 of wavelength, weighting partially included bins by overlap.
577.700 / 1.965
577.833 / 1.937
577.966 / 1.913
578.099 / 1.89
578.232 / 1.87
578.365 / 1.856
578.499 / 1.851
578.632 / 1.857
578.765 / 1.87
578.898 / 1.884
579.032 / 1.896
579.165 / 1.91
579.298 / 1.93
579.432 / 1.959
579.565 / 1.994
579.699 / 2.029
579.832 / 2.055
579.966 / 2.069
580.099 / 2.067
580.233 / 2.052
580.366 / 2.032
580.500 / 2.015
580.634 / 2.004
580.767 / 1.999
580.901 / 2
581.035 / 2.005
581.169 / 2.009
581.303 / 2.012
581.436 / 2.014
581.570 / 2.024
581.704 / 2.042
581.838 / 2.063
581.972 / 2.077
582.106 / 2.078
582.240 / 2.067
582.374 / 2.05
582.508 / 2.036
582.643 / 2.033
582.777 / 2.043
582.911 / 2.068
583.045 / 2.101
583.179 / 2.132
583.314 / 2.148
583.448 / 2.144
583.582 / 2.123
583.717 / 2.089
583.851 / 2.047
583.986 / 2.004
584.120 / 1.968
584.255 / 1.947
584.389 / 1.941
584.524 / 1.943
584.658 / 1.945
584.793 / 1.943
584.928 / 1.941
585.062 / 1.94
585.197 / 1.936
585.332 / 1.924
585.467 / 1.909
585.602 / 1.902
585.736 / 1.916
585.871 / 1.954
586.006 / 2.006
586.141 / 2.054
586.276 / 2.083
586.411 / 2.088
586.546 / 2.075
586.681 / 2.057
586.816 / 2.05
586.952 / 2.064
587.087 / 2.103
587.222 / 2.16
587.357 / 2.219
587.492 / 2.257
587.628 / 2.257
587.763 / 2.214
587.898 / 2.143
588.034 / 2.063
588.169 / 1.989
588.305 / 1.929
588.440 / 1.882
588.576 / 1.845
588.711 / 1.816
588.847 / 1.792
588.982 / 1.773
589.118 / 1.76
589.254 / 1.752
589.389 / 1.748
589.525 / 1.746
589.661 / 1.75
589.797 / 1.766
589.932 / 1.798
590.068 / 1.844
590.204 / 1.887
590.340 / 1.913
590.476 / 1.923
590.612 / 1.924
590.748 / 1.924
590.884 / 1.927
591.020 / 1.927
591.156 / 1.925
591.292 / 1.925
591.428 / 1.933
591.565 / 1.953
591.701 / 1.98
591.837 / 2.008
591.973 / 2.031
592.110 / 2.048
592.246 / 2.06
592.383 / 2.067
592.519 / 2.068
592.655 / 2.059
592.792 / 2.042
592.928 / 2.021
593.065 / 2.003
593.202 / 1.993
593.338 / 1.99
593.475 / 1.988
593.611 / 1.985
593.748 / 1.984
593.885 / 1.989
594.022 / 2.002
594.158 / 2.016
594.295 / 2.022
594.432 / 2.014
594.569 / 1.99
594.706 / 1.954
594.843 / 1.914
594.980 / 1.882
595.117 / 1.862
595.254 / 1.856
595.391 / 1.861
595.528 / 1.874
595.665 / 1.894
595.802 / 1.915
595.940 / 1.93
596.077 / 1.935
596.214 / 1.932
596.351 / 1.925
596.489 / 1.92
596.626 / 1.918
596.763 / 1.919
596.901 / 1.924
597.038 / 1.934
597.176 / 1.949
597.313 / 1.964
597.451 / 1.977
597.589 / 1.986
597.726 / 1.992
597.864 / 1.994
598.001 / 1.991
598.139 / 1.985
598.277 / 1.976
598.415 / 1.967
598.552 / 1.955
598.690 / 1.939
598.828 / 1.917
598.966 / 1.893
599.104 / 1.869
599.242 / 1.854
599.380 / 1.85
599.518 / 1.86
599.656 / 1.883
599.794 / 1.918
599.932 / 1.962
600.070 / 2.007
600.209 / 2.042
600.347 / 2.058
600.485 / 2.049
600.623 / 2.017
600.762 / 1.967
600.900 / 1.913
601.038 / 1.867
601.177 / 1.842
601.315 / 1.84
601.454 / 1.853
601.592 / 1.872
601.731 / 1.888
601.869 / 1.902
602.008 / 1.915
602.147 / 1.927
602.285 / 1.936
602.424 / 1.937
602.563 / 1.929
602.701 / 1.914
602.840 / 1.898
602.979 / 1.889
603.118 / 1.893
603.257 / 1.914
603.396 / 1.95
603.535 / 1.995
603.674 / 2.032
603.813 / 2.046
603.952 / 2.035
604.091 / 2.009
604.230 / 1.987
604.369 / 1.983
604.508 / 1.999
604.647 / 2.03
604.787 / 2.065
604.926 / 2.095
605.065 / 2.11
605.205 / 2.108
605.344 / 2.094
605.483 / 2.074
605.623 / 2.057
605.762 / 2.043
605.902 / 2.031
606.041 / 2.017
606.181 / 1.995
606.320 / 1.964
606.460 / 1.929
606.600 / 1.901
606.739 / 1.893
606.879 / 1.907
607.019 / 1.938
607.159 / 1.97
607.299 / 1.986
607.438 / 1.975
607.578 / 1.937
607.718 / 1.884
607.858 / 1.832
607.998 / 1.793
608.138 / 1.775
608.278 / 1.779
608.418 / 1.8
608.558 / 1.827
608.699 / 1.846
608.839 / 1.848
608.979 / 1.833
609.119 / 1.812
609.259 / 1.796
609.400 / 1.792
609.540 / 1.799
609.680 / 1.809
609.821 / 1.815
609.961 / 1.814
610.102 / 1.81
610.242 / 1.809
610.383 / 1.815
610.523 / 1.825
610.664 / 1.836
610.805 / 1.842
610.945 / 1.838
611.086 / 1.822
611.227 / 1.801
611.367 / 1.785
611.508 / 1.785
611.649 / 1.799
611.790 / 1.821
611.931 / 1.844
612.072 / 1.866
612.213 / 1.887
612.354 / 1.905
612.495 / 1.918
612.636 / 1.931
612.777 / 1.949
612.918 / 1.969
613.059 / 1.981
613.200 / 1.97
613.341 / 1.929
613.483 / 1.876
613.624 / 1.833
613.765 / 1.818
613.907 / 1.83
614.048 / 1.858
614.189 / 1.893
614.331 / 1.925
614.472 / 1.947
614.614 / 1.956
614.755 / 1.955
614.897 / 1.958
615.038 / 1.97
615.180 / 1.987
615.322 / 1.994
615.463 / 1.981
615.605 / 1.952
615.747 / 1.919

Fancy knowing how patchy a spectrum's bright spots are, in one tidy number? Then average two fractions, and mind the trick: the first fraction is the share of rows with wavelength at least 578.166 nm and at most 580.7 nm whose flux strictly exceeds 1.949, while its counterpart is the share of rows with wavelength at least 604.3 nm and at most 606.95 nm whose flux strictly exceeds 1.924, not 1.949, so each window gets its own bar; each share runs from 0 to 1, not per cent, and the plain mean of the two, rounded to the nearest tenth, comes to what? 0.7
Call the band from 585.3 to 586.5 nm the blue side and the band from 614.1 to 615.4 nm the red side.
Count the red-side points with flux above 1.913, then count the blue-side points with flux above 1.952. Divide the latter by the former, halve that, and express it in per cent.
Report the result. 31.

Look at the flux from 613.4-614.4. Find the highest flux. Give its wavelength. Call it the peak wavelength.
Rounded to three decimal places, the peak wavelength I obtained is 614.331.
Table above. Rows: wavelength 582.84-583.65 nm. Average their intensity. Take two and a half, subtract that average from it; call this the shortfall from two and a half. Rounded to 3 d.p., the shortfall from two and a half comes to 0.381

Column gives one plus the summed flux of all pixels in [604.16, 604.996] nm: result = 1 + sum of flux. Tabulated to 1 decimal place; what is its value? 13.2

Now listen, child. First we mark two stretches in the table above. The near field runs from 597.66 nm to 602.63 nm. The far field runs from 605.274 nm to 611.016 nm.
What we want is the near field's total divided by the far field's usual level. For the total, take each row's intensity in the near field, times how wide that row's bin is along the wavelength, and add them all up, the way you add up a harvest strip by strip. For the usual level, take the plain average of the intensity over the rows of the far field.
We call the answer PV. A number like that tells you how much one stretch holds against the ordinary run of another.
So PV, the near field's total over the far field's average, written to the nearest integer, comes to 5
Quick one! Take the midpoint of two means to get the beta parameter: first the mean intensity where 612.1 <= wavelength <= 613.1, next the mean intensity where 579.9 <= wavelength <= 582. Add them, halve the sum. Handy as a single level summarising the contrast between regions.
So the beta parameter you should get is 1.98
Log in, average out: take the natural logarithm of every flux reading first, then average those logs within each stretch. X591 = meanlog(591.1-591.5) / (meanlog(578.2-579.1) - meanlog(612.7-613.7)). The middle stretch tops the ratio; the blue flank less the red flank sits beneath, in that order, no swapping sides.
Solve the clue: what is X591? -21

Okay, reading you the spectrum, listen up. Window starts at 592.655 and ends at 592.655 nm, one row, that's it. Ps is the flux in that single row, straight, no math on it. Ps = 2.059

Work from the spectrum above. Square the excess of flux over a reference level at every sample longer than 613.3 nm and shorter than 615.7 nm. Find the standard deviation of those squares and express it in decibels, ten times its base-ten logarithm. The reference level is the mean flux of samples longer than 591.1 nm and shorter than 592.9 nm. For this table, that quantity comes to -19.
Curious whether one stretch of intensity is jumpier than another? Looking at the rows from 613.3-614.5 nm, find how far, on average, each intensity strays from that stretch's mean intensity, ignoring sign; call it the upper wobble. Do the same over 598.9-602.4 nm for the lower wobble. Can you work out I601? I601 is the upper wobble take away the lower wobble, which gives -0.016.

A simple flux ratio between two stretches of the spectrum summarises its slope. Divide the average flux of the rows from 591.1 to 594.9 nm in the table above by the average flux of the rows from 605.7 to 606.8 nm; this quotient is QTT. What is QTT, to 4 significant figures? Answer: 1.014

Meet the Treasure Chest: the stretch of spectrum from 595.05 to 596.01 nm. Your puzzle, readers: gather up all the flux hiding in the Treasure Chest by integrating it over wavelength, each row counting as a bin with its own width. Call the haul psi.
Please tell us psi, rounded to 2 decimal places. 1.81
